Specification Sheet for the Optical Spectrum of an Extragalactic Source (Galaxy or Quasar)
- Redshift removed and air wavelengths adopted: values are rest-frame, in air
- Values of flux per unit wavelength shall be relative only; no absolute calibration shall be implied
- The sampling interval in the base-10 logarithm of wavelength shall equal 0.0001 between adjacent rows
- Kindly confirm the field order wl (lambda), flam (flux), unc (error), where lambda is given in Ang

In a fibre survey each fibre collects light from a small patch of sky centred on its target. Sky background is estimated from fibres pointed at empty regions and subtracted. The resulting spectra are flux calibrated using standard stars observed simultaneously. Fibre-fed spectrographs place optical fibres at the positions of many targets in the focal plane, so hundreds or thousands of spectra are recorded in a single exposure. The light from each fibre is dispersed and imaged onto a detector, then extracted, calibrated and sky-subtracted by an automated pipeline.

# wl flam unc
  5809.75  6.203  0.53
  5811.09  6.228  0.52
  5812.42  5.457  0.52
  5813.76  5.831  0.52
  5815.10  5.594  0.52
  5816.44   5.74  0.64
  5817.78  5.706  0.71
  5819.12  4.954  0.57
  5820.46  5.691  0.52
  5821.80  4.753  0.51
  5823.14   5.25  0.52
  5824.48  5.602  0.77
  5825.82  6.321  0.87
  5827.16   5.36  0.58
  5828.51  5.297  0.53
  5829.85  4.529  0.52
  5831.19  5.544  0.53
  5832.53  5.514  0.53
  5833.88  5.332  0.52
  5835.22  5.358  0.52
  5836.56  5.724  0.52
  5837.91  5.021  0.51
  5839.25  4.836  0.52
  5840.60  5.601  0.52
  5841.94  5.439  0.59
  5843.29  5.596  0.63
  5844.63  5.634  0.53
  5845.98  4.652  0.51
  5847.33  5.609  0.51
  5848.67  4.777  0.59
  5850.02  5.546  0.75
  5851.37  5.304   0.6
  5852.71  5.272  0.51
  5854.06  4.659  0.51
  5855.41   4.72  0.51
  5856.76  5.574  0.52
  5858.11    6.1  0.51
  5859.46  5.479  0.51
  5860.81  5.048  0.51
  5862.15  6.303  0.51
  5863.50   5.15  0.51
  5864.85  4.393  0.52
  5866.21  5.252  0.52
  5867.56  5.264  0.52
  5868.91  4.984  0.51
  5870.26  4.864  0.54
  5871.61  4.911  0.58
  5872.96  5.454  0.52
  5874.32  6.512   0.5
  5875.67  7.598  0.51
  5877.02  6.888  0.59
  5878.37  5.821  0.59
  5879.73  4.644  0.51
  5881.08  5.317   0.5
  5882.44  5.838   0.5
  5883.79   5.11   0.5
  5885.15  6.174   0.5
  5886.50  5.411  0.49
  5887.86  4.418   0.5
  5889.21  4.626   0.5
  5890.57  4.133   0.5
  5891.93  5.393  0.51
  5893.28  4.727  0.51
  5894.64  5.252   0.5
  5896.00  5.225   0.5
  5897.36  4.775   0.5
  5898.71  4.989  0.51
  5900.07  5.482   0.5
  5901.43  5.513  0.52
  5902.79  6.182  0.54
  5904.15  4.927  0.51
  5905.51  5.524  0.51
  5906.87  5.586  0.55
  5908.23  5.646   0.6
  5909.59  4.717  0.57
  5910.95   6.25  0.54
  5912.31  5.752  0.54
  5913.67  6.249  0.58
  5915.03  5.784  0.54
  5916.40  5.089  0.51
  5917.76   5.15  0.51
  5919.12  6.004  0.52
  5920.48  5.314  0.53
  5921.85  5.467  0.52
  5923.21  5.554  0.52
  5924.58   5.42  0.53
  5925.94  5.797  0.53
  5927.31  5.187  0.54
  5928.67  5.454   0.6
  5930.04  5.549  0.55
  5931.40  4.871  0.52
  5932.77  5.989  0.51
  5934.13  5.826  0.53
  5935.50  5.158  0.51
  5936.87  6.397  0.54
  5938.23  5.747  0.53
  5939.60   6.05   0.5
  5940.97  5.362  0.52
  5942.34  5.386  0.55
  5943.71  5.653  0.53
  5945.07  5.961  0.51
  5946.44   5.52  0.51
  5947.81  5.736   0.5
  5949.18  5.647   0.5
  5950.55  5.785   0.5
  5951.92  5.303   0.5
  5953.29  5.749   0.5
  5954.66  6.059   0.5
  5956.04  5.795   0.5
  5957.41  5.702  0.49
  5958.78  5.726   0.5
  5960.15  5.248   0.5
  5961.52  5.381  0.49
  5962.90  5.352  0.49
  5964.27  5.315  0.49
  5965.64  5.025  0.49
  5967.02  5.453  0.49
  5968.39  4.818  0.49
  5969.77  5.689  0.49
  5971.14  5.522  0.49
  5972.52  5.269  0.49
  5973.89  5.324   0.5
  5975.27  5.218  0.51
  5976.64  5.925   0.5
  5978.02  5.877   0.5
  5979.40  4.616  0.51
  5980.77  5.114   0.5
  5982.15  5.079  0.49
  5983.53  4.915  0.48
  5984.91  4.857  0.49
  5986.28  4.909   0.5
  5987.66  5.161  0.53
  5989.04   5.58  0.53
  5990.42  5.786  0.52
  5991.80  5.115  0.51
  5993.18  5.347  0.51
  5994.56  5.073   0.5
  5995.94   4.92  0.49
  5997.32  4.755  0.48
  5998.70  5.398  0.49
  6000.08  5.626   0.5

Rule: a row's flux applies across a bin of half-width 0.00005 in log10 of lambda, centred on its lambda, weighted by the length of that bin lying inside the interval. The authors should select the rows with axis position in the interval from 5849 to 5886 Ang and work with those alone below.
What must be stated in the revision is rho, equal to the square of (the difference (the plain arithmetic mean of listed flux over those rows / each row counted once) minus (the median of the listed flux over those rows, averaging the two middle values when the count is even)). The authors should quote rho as 0.0339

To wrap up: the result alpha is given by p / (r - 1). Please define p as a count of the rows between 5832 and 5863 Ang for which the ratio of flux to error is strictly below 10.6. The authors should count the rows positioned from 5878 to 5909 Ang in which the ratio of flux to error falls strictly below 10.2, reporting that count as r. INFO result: 1.5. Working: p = 15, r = 11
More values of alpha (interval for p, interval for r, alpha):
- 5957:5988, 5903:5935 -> 1.1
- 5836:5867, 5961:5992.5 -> 3.0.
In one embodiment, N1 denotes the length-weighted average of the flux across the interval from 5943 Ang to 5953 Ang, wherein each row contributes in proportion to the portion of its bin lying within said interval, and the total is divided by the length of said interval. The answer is 5.66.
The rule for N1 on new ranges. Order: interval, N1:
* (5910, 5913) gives 5.89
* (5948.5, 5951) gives 5.71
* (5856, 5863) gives 5.68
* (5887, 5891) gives 4.45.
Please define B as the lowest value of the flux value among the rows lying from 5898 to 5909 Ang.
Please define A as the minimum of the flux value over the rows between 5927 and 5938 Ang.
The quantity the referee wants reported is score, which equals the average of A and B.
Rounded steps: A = 4.871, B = 4.927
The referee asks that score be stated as 4.90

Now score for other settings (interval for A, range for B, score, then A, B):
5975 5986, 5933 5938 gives 4.89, 4.616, 5.158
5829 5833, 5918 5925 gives 4.92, 4.529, 5.314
